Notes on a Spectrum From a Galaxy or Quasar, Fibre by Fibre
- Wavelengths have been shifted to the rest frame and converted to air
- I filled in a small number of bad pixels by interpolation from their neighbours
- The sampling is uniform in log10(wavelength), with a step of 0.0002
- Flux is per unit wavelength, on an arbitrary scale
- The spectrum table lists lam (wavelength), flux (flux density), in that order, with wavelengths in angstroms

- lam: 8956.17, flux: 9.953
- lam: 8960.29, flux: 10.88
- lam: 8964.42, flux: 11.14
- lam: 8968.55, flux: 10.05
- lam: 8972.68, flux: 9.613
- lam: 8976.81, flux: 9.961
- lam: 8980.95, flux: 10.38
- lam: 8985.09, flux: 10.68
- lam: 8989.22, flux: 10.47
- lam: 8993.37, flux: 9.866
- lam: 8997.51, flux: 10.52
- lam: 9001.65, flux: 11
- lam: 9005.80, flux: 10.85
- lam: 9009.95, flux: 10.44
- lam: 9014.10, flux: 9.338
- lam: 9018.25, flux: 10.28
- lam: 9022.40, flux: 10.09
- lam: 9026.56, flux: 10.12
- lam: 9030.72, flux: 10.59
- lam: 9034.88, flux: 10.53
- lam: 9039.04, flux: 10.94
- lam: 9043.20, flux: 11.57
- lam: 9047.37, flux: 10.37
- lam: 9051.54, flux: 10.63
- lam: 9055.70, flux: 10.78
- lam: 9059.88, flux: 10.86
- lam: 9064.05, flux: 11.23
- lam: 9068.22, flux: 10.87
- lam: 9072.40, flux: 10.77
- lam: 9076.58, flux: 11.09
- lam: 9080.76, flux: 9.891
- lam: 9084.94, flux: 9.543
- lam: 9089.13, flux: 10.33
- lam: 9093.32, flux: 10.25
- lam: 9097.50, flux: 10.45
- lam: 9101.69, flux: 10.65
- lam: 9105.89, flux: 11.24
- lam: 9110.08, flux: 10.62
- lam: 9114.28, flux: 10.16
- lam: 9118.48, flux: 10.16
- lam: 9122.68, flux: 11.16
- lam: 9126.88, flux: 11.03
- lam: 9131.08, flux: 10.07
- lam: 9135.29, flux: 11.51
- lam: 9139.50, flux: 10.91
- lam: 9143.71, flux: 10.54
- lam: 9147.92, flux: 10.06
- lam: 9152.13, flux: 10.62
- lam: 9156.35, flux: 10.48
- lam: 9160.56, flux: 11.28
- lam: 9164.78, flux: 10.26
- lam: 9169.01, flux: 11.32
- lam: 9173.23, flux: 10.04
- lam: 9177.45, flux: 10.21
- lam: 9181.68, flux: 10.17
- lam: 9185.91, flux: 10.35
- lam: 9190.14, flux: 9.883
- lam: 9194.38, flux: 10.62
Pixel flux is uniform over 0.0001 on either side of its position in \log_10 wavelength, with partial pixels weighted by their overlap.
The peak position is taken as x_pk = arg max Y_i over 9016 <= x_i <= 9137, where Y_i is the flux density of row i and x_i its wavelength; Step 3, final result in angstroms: 9043.20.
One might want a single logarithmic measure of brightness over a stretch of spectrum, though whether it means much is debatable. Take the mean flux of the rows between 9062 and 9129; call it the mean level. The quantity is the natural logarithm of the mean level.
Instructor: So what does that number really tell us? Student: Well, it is 2.36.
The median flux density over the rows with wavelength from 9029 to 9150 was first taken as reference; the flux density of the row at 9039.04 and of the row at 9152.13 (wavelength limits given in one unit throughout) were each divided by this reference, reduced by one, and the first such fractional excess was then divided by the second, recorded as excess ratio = -31.0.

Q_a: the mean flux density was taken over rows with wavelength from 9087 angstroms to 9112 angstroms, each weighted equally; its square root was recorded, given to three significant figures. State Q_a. 3.25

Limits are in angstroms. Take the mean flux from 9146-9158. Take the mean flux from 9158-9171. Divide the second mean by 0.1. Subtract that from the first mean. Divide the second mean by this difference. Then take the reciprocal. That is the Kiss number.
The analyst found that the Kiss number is -9.05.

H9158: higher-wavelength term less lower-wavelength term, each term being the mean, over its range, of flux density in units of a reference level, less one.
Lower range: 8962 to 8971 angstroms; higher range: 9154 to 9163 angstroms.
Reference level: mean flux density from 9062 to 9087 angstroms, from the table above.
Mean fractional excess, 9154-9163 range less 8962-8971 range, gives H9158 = 0.03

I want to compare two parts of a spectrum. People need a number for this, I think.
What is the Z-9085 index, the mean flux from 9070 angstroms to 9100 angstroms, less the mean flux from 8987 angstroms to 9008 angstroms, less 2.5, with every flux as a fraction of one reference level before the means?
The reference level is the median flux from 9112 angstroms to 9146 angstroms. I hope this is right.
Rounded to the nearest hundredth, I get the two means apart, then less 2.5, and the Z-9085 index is -2.52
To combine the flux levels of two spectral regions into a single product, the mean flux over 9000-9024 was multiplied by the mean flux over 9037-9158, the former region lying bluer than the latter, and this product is 110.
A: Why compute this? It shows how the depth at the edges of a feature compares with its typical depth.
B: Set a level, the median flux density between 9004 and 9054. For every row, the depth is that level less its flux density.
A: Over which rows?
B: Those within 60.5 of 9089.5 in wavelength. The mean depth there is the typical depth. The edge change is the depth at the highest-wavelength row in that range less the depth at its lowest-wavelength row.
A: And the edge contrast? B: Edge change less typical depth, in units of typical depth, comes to -4.2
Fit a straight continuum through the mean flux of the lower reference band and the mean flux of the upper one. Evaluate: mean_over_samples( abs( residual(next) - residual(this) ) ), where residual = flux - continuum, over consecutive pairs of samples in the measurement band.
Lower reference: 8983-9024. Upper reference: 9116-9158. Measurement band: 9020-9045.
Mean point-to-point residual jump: 0.31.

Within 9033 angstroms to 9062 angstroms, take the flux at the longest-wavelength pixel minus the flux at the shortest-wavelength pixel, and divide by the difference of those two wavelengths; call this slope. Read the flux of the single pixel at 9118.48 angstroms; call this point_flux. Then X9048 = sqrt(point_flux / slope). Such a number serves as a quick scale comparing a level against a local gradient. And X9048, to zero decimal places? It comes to 28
